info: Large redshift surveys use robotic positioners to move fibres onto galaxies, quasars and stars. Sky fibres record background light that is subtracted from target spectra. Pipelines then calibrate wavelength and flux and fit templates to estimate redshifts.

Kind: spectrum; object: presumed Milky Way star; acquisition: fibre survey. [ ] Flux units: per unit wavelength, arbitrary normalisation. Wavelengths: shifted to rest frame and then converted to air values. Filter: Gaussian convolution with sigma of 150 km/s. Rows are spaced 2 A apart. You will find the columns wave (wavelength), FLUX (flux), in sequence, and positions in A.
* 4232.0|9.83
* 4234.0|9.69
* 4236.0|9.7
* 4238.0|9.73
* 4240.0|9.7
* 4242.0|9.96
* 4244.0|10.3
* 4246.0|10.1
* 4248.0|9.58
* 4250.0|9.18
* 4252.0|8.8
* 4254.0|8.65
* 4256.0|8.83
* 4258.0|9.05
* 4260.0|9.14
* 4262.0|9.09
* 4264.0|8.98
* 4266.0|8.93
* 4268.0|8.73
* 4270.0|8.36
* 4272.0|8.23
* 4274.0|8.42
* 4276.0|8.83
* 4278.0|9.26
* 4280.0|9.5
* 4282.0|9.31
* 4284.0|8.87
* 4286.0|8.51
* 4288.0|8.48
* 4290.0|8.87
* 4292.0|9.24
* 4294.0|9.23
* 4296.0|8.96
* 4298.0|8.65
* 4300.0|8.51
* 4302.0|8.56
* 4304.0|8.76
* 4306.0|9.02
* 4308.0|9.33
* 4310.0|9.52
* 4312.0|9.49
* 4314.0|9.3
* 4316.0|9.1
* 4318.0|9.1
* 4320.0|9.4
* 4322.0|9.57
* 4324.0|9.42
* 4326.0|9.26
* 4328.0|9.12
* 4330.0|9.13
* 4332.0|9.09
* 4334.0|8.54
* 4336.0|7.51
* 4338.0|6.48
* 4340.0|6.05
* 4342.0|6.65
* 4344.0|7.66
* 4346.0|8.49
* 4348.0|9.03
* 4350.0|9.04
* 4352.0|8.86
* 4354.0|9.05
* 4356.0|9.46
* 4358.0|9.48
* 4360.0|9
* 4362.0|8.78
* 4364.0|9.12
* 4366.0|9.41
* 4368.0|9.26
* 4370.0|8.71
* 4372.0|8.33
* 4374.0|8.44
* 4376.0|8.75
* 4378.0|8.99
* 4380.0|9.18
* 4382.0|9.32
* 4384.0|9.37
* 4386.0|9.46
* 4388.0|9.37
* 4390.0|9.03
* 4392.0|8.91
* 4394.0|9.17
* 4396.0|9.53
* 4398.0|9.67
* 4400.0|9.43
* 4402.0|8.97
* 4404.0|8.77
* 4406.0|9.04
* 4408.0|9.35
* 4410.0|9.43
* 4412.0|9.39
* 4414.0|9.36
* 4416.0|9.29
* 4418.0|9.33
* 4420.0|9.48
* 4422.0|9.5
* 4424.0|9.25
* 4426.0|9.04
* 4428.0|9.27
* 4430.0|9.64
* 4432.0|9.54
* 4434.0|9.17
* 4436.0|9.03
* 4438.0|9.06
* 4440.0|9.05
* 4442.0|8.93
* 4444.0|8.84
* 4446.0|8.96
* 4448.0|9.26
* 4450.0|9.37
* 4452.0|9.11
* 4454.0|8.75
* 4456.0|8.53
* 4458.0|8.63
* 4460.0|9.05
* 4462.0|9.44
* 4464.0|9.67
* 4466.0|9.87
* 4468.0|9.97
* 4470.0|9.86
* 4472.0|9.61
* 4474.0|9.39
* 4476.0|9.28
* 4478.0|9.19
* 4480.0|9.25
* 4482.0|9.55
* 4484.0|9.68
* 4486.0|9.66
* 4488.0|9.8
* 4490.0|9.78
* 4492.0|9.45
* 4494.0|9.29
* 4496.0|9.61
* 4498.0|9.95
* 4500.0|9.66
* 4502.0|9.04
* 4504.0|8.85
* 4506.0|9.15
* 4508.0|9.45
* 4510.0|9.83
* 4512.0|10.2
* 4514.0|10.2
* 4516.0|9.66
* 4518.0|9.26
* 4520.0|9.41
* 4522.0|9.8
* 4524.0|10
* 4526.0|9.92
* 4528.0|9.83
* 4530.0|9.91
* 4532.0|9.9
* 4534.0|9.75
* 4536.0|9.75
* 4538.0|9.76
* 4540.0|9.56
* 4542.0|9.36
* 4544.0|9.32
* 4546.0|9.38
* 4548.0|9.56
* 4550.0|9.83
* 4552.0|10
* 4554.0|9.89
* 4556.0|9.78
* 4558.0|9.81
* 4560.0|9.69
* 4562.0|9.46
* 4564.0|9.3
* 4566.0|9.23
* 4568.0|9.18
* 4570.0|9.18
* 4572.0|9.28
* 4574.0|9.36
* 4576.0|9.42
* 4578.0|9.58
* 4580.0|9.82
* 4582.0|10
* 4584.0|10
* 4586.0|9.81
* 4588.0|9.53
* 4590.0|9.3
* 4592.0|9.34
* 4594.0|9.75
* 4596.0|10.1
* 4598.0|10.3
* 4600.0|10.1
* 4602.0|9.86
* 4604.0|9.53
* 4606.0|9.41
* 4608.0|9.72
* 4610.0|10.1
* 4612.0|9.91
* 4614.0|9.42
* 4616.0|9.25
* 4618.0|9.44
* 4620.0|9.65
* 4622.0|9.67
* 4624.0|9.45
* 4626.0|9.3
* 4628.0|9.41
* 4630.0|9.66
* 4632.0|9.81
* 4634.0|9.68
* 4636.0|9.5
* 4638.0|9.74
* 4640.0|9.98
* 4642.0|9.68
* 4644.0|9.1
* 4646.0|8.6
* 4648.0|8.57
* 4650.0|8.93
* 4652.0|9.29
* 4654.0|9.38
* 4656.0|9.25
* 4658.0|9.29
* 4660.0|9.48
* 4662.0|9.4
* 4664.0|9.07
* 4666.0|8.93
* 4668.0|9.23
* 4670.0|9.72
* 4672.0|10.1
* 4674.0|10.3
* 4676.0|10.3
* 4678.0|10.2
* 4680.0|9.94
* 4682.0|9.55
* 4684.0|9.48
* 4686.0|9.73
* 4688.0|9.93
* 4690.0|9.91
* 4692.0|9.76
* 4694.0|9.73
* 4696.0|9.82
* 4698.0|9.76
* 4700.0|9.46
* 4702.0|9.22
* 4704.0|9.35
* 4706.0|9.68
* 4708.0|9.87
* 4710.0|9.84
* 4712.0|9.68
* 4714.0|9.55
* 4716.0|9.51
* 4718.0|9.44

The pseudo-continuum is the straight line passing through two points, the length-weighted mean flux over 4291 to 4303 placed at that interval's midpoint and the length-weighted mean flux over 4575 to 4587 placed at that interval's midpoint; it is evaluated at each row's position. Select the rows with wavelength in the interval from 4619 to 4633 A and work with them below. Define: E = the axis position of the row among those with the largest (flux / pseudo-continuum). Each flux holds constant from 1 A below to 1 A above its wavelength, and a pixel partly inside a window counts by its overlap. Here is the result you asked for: 4632.0 A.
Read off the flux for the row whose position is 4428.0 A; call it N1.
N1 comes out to 9.27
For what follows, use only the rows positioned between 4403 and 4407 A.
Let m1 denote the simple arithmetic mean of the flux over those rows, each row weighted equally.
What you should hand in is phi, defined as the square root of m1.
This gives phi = 2.98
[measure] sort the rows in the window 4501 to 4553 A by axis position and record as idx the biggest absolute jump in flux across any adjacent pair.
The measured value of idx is 0.54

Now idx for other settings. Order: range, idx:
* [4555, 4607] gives 0.41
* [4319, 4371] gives 1.03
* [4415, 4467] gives 0.42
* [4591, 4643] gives 0.49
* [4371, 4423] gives 0.46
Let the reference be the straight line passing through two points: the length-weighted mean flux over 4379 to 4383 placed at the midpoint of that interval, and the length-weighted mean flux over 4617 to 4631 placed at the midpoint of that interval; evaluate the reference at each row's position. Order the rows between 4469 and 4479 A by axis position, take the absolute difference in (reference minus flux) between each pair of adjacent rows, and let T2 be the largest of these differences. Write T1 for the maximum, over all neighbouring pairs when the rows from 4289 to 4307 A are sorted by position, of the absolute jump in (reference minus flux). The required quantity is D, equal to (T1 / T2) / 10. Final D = 0.15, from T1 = 0.37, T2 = 0.25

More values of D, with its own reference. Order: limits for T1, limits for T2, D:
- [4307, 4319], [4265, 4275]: 0.05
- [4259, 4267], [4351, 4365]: 0.02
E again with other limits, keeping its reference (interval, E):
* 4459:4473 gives 4468.0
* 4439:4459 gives 4450.0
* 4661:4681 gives 4674.0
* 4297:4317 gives 4310.0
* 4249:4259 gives 4250.0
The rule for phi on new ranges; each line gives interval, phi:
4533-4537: 3.12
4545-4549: 3.08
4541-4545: 3.06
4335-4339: 2.64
